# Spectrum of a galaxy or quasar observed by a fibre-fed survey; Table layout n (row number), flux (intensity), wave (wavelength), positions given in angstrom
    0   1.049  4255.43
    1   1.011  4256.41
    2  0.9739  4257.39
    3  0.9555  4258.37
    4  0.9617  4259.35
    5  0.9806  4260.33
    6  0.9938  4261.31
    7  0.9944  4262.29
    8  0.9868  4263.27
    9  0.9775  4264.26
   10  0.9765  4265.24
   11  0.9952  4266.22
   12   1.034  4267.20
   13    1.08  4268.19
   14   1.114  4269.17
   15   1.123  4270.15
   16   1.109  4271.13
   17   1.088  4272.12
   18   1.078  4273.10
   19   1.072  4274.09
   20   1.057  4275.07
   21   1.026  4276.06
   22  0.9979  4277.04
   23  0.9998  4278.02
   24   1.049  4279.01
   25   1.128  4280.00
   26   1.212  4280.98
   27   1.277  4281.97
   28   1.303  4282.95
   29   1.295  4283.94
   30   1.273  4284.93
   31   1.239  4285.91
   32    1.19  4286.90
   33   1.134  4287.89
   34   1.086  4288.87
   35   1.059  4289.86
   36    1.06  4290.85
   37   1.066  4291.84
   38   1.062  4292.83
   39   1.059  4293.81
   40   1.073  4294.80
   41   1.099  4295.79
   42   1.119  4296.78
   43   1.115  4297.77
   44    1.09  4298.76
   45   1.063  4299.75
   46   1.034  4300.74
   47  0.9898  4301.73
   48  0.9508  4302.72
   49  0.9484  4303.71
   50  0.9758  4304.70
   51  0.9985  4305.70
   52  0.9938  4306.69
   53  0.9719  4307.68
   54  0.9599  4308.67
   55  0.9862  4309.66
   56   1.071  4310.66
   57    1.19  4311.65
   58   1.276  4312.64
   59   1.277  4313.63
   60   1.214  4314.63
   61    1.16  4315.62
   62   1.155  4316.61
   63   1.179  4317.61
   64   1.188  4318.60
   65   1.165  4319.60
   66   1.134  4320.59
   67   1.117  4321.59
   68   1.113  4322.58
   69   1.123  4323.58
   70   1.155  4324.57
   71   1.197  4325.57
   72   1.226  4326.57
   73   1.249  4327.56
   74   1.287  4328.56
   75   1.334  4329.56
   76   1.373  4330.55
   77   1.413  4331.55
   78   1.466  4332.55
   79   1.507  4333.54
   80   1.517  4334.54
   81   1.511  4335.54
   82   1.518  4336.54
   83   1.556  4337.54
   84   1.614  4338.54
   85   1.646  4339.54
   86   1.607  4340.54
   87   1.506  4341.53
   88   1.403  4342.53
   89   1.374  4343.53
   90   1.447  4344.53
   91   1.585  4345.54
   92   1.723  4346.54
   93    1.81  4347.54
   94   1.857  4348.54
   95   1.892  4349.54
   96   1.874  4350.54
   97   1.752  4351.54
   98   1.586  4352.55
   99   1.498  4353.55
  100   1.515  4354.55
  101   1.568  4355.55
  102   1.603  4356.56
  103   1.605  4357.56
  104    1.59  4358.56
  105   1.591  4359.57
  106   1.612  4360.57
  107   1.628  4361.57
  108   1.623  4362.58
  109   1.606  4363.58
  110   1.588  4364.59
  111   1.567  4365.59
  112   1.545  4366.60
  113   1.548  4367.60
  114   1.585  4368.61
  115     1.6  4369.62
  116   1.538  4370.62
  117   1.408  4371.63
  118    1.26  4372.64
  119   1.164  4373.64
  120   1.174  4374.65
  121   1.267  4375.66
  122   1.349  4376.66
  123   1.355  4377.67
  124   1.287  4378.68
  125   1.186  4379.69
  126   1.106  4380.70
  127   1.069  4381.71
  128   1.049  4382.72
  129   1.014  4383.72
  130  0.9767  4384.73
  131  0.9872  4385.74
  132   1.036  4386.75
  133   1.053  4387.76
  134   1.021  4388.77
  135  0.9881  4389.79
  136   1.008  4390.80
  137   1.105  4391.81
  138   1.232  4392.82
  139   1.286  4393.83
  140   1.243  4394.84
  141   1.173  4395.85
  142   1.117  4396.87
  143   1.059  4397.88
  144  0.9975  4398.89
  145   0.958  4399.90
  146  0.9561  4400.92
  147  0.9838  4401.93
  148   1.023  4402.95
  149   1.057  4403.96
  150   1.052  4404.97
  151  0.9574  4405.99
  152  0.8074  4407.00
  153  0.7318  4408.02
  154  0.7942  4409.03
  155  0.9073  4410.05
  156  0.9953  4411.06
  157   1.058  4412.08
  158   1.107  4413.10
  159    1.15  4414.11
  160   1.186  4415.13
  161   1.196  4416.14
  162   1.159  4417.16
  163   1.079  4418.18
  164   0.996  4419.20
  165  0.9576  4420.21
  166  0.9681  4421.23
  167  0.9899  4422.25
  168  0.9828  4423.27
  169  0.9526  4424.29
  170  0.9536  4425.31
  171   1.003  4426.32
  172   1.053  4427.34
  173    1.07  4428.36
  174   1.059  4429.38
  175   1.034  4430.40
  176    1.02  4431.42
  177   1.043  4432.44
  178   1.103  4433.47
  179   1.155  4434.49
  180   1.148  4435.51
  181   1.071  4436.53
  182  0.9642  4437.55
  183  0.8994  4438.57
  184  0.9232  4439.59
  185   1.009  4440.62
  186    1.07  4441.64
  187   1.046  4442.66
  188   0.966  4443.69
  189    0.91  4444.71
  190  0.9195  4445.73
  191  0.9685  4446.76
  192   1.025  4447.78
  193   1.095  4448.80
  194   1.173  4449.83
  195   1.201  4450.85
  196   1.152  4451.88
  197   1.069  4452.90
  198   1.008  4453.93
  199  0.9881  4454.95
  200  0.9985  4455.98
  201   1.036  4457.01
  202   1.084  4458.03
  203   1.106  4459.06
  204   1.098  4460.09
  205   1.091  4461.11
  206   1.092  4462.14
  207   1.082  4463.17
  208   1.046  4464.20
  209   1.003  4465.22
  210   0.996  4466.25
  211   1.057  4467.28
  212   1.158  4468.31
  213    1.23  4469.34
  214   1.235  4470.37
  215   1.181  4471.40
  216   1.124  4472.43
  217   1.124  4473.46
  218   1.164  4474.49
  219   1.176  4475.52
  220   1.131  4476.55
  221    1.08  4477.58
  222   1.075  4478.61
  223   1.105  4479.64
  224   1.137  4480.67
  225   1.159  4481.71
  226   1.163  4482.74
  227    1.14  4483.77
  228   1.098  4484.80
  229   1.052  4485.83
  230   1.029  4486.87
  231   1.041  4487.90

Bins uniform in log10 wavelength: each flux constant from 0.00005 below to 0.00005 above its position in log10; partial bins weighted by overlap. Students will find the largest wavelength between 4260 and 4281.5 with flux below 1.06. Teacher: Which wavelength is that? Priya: 4279.01 angstrom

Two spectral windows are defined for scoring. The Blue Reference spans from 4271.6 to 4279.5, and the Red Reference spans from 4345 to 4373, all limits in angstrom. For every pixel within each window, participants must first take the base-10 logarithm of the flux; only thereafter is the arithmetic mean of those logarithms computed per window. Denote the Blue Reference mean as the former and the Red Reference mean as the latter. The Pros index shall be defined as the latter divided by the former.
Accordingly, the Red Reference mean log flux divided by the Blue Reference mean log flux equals 10.7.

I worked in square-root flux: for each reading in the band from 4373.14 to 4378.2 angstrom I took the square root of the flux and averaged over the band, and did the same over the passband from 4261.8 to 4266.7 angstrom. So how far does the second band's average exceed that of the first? -0.13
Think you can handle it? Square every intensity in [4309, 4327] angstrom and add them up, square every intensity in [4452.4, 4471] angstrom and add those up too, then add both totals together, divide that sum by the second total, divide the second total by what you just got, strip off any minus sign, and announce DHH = 10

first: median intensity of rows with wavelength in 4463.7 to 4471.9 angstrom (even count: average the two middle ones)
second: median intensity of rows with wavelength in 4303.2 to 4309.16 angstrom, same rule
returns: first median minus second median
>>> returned 0.13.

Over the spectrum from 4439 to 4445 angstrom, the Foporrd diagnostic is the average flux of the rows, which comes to 0.99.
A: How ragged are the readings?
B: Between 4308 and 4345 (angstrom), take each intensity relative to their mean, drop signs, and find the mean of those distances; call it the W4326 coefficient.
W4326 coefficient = 0.16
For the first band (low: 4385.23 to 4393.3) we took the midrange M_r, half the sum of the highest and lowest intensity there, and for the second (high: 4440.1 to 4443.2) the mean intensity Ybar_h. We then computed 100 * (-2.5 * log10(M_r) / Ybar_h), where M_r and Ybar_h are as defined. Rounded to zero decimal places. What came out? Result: -11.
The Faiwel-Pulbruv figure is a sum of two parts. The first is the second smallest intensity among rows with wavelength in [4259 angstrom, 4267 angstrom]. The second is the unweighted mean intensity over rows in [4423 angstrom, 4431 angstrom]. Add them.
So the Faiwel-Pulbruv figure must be 1.99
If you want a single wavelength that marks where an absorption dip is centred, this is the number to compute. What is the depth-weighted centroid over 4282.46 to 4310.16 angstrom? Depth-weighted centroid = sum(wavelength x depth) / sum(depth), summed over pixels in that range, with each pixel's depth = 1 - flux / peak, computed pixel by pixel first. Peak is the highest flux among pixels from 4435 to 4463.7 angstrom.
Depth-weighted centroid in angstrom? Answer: 4302.0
